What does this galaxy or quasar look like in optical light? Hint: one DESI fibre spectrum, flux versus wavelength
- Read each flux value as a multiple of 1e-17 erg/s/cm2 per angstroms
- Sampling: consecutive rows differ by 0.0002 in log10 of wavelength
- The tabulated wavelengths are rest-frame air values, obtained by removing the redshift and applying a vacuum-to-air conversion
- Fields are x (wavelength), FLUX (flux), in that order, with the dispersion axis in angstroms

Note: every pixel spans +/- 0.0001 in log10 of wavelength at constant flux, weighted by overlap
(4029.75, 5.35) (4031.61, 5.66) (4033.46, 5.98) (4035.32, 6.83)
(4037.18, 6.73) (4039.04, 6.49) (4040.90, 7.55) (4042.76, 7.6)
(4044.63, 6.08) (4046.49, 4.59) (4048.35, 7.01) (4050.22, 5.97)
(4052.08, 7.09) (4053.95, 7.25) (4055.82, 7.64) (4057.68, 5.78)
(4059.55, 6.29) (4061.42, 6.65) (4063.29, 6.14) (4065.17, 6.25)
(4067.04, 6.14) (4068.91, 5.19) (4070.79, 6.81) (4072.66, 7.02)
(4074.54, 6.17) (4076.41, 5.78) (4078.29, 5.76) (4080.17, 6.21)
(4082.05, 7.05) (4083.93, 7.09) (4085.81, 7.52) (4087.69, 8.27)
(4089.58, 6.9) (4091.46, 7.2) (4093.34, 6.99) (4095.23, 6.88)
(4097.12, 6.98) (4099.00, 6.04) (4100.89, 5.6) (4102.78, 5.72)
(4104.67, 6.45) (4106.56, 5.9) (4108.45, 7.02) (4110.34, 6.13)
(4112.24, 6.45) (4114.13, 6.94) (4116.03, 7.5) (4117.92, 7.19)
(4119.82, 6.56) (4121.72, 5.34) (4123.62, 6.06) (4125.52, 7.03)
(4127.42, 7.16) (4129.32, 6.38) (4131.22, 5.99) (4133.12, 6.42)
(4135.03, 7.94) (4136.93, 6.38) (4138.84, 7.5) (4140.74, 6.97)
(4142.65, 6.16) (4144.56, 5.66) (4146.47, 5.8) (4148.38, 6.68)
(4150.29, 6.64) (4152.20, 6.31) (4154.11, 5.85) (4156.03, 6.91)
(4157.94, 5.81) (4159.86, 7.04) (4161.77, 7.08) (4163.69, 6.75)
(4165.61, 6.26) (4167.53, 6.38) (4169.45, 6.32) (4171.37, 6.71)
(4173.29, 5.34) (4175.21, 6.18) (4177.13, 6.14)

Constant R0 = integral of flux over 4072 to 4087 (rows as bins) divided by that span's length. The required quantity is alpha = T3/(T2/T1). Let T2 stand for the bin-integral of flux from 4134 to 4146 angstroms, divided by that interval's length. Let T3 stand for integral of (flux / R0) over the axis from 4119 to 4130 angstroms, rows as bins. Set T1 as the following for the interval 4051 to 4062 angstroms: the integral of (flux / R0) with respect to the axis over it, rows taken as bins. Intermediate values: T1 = 11.3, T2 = 6.7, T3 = 10.7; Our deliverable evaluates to 18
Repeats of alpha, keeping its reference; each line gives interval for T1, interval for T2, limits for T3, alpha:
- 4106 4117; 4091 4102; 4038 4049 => 19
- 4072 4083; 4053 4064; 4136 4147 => 17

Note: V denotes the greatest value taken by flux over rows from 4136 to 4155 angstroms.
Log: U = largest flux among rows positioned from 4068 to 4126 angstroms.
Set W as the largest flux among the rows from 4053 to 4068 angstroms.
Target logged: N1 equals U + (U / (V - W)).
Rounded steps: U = 8.27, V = 7.5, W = 7.64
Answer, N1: -50.8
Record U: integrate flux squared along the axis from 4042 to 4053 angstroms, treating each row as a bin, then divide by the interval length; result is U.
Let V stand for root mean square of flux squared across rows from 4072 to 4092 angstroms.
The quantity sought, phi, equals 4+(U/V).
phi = 4.86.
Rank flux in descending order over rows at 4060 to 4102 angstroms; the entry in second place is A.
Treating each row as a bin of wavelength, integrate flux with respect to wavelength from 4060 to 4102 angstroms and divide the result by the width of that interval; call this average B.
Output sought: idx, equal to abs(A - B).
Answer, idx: 1.0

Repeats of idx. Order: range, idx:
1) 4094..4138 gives 1.0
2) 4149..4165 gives 0.5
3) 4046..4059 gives 0.7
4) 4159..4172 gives 0.4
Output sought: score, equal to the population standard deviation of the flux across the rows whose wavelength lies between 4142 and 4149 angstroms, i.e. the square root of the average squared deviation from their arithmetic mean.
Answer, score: 0.39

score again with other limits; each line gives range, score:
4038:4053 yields 0.94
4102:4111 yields 0.46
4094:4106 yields 0.53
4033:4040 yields 0.33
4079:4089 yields 0.67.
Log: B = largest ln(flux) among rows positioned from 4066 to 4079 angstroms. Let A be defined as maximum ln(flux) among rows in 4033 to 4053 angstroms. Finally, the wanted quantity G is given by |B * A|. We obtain 3.95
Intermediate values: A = 2.03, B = 1.95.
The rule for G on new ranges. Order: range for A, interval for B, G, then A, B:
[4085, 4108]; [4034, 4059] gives 4.30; 2.11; 2.03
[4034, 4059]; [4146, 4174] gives 3.98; 2.03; 1.96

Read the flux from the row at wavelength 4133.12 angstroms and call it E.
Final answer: 6.42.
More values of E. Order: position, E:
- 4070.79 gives 6.81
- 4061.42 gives 6.65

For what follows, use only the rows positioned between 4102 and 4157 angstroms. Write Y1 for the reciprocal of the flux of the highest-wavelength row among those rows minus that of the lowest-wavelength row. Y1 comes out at -0.030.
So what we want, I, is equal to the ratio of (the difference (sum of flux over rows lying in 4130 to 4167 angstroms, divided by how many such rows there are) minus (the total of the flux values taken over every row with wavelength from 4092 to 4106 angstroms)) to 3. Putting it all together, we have -13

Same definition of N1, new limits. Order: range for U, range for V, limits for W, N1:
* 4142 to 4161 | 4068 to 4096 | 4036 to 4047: 17.5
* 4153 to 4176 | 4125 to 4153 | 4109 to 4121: 23.2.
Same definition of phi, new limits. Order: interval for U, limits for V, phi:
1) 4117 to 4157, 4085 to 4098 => 4.81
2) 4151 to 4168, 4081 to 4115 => 4.91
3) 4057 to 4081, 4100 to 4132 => 4.90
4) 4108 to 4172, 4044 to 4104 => 4.99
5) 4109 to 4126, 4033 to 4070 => 5.00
